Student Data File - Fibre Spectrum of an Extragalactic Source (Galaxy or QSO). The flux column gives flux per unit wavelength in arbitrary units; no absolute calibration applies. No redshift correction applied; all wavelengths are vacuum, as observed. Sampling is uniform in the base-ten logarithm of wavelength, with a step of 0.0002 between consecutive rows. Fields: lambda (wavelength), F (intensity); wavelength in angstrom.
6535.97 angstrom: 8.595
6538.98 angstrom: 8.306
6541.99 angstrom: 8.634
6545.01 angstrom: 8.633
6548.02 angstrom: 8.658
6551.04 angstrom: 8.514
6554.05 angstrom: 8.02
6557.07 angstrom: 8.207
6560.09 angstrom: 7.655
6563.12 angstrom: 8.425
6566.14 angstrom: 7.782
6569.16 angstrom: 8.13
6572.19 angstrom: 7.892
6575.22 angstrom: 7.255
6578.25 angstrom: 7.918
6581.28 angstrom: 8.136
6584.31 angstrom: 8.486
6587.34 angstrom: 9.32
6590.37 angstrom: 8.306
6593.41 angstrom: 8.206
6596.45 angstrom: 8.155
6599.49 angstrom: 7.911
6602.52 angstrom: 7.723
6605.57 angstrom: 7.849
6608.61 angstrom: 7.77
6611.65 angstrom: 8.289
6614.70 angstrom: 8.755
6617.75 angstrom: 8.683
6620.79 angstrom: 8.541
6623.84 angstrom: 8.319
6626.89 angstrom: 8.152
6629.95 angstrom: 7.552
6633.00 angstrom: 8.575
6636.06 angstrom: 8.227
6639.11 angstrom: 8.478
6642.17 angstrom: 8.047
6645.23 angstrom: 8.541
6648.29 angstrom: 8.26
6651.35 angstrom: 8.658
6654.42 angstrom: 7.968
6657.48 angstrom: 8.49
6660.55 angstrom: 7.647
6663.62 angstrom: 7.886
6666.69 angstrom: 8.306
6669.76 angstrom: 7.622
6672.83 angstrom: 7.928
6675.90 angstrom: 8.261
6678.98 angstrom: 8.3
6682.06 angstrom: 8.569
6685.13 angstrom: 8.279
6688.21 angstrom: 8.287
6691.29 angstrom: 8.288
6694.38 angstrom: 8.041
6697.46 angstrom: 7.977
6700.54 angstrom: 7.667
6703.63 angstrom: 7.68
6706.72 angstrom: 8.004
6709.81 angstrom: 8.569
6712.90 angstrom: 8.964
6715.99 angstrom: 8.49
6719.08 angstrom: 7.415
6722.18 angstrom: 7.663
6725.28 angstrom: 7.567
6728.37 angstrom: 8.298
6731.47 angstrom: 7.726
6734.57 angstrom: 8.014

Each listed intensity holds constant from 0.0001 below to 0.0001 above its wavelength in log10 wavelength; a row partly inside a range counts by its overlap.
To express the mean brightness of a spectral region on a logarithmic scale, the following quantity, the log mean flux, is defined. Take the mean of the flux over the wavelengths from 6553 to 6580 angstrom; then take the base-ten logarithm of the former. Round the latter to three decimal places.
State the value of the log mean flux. 0.899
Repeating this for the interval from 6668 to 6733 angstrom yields 0.907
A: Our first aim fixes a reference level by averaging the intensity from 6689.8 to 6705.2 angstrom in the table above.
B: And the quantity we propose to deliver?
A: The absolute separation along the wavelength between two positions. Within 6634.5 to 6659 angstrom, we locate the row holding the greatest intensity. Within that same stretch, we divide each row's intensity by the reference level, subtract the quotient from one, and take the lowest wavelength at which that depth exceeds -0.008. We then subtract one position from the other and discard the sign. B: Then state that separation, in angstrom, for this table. 3.1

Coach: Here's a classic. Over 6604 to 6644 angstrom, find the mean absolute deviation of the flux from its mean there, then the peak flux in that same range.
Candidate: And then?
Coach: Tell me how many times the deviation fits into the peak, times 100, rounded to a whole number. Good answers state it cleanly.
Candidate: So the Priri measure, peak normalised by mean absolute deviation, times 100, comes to 3000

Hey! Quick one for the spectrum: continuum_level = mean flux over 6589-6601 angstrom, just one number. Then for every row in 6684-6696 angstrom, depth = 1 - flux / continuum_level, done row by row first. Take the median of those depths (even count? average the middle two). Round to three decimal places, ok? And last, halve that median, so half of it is -0.009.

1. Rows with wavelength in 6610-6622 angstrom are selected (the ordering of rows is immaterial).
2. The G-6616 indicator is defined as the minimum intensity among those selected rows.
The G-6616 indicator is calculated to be 8.289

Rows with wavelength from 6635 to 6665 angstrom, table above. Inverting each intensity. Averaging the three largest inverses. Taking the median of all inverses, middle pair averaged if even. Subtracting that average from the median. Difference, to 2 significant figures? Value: -0.0064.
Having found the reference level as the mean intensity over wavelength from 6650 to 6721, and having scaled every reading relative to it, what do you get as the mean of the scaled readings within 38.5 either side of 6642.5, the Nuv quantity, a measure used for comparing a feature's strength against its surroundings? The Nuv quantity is 1.01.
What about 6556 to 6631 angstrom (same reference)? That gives 1.00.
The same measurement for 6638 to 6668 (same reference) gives 1.01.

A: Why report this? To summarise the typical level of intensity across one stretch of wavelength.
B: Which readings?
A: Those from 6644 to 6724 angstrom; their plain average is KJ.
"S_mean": 8.14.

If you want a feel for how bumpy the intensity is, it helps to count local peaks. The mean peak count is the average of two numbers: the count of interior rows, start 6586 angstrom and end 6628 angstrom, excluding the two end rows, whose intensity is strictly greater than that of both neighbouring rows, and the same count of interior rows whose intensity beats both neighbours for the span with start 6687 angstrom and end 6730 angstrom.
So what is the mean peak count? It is 2.5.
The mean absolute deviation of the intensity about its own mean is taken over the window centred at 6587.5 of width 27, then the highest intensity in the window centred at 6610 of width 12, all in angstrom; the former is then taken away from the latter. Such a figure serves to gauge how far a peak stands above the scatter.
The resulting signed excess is 8.4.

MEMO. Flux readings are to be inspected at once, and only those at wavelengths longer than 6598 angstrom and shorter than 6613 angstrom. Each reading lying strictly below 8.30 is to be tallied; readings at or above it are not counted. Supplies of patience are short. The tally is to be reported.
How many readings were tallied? 5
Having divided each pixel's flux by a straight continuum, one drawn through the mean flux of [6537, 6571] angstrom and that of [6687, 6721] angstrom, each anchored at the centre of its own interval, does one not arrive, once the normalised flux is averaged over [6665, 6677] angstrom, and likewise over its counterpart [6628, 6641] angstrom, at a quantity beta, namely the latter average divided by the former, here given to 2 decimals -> 1.02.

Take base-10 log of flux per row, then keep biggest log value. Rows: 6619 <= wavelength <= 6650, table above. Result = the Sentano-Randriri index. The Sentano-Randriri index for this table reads 0.933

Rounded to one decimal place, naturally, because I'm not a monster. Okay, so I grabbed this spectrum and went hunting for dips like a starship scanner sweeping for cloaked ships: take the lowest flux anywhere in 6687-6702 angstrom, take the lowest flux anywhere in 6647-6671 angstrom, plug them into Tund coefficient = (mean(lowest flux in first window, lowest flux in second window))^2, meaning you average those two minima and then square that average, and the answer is 58.4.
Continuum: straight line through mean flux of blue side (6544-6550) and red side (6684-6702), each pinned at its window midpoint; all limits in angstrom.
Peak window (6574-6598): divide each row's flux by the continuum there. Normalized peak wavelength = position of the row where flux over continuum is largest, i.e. 6587.34 angstrom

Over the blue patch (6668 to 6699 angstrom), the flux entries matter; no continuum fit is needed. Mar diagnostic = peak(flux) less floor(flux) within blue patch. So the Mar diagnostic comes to 0.95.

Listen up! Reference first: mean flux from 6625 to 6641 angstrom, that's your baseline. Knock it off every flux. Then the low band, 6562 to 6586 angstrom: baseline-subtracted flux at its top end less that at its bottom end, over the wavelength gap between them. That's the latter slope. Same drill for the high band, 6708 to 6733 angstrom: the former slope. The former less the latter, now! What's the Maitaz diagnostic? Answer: -0.04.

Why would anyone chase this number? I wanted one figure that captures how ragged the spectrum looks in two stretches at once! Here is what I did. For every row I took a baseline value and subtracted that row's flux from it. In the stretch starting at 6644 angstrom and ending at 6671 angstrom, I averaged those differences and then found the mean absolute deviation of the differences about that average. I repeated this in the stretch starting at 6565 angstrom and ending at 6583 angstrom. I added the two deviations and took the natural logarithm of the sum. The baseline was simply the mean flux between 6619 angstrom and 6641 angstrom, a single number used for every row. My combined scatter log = -0.59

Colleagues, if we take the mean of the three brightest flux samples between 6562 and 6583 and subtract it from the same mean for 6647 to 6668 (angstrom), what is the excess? 0.25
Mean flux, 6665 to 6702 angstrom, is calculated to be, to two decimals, 8.13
